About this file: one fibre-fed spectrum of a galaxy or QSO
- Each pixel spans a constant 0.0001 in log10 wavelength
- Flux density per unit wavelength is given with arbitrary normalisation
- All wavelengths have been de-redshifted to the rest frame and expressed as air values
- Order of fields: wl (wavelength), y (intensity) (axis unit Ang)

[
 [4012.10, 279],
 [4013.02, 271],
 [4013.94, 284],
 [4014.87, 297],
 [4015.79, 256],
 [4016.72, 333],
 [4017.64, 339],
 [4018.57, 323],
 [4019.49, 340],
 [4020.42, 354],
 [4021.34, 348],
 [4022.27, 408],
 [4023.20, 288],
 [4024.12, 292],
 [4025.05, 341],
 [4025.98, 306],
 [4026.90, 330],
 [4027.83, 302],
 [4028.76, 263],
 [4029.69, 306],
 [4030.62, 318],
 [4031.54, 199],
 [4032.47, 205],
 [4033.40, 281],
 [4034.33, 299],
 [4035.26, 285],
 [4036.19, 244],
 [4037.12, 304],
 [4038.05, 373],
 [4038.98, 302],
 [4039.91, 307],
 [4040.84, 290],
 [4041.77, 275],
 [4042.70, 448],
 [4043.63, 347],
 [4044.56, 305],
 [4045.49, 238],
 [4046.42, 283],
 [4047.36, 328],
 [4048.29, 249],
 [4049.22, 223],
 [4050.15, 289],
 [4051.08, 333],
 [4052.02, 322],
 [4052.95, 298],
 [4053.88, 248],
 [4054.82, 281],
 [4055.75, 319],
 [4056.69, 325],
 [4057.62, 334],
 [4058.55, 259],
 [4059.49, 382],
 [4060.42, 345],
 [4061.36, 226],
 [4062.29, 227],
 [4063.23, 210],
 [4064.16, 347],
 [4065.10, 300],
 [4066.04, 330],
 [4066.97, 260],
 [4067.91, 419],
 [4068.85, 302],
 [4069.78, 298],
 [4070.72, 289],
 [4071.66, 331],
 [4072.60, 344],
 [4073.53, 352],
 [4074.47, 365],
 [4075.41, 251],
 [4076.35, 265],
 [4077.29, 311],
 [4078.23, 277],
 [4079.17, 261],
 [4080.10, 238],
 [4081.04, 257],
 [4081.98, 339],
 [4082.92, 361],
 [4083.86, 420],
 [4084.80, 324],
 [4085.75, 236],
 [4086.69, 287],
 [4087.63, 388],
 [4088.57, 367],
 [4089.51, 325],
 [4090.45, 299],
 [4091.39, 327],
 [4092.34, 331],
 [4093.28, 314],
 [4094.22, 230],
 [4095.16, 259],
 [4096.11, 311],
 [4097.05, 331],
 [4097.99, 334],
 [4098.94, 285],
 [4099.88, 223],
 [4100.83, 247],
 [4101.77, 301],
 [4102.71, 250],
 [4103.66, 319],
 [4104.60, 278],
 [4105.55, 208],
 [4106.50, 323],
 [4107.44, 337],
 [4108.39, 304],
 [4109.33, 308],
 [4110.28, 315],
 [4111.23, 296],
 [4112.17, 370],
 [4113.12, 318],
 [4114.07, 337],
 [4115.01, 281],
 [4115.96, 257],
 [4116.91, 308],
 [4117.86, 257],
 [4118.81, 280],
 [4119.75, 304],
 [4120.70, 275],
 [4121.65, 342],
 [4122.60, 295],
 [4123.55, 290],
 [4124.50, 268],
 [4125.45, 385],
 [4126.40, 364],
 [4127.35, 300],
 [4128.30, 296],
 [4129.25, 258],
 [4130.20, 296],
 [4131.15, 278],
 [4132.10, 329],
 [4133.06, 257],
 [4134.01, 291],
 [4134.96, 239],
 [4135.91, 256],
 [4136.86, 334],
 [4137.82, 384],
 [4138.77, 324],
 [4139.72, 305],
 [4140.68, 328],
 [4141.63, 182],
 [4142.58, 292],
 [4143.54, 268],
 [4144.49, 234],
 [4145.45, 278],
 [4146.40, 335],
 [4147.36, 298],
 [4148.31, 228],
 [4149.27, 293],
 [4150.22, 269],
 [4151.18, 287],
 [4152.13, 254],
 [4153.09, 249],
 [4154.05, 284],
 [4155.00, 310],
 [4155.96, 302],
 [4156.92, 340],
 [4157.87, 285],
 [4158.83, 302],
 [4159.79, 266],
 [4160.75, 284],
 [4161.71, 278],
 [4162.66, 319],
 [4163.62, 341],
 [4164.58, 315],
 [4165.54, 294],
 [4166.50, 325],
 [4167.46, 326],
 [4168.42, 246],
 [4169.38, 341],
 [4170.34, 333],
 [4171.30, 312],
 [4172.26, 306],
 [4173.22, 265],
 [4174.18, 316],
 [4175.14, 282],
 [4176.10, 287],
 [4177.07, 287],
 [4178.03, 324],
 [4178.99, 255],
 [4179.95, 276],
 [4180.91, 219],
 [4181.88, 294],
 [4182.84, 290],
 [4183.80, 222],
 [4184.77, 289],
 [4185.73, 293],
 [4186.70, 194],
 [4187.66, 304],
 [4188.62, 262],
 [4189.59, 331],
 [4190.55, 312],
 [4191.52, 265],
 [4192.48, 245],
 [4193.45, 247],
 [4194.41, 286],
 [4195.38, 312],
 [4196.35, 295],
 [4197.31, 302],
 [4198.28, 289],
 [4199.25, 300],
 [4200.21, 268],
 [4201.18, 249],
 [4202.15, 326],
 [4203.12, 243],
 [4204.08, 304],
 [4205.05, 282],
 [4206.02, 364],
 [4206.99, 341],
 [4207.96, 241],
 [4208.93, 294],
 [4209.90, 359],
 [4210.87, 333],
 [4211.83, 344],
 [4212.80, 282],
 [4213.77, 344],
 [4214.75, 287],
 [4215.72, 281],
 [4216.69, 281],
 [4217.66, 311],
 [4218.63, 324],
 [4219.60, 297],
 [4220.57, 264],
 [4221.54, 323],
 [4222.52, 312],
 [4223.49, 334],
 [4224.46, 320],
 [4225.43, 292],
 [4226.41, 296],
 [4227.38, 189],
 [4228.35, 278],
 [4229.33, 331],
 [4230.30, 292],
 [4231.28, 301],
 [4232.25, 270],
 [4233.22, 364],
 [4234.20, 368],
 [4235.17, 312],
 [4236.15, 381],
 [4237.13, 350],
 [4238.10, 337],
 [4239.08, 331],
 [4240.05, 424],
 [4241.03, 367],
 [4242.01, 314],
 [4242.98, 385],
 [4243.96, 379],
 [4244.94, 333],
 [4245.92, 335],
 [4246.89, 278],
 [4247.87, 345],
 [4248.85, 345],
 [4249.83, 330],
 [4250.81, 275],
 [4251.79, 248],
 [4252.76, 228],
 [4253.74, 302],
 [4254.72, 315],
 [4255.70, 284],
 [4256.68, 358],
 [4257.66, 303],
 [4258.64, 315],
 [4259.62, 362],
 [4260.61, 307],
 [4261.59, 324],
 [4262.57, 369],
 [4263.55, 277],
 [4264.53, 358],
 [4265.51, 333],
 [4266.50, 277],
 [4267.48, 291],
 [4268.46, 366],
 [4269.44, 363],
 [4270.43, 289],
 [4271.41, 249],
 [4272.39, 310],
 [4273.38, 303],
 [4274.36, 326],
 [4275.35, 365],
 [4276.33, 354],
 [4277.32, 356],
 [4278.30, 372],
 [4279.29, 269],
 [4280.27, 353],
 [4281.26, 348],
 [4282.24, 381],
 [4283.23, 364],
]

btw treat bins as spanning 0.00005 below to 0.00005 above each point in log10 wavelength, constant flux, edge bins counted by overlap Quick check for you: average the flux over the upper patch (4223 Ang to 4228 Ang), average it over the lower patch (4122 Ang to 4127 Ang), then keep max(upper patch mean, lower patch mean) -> 320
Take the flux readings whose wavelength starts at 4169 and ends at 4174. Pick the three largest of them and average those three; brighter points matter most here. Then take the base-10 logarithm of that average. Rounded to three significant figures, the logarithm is 2.52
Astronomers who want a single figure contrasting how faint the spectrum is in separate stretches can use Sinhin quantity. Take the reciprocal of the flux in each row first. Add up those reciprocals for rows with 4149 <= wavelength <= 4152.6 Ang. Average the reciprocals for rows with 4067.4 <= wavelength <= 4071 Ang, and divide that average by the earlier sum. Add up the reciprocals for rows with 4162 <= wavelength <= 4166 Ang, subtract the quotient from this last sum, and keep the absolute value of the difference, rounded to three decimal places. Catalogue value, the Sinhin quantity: 0.202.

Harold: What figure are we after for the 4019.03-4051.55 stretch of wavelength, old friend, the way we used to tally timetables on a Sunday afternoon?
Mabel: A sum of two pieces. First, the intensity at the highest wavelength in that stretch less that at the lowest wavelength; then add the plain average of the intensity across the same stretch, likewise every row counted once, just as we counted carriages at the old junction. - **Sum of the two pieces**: 296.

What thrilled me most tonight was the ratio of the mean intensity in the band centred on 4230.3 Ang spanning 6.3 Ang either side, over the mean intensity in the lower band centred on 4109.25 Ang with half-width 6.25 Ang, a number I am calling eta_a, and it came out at 1.00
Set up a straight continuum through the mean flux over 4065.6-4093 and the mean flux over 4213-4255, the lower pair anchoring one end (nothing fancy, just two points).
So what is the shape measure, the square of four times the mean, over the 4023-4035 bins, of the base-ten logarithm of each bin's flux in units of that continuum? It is 0.035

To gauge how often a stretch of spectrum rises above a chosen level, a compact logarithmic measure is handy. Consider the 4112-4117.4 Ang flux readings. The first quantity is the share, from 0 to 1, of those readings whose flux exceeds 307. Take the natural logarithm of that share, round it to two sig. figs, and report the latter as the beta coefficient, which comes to -0.41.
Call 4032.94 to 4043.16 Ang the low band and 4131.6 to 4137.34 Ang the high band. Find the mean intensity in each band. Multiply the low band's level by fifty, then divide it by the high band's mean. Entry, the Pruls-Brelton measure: 54.5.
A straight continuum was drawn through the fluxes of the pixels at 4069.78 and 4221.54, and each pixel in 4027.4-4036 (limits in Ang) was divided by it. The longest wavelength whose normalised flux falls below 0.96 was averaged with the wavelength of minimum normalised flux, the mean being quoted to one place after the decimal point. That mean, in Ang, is 4032.0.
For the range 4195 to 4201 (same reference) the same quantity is 4200.2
